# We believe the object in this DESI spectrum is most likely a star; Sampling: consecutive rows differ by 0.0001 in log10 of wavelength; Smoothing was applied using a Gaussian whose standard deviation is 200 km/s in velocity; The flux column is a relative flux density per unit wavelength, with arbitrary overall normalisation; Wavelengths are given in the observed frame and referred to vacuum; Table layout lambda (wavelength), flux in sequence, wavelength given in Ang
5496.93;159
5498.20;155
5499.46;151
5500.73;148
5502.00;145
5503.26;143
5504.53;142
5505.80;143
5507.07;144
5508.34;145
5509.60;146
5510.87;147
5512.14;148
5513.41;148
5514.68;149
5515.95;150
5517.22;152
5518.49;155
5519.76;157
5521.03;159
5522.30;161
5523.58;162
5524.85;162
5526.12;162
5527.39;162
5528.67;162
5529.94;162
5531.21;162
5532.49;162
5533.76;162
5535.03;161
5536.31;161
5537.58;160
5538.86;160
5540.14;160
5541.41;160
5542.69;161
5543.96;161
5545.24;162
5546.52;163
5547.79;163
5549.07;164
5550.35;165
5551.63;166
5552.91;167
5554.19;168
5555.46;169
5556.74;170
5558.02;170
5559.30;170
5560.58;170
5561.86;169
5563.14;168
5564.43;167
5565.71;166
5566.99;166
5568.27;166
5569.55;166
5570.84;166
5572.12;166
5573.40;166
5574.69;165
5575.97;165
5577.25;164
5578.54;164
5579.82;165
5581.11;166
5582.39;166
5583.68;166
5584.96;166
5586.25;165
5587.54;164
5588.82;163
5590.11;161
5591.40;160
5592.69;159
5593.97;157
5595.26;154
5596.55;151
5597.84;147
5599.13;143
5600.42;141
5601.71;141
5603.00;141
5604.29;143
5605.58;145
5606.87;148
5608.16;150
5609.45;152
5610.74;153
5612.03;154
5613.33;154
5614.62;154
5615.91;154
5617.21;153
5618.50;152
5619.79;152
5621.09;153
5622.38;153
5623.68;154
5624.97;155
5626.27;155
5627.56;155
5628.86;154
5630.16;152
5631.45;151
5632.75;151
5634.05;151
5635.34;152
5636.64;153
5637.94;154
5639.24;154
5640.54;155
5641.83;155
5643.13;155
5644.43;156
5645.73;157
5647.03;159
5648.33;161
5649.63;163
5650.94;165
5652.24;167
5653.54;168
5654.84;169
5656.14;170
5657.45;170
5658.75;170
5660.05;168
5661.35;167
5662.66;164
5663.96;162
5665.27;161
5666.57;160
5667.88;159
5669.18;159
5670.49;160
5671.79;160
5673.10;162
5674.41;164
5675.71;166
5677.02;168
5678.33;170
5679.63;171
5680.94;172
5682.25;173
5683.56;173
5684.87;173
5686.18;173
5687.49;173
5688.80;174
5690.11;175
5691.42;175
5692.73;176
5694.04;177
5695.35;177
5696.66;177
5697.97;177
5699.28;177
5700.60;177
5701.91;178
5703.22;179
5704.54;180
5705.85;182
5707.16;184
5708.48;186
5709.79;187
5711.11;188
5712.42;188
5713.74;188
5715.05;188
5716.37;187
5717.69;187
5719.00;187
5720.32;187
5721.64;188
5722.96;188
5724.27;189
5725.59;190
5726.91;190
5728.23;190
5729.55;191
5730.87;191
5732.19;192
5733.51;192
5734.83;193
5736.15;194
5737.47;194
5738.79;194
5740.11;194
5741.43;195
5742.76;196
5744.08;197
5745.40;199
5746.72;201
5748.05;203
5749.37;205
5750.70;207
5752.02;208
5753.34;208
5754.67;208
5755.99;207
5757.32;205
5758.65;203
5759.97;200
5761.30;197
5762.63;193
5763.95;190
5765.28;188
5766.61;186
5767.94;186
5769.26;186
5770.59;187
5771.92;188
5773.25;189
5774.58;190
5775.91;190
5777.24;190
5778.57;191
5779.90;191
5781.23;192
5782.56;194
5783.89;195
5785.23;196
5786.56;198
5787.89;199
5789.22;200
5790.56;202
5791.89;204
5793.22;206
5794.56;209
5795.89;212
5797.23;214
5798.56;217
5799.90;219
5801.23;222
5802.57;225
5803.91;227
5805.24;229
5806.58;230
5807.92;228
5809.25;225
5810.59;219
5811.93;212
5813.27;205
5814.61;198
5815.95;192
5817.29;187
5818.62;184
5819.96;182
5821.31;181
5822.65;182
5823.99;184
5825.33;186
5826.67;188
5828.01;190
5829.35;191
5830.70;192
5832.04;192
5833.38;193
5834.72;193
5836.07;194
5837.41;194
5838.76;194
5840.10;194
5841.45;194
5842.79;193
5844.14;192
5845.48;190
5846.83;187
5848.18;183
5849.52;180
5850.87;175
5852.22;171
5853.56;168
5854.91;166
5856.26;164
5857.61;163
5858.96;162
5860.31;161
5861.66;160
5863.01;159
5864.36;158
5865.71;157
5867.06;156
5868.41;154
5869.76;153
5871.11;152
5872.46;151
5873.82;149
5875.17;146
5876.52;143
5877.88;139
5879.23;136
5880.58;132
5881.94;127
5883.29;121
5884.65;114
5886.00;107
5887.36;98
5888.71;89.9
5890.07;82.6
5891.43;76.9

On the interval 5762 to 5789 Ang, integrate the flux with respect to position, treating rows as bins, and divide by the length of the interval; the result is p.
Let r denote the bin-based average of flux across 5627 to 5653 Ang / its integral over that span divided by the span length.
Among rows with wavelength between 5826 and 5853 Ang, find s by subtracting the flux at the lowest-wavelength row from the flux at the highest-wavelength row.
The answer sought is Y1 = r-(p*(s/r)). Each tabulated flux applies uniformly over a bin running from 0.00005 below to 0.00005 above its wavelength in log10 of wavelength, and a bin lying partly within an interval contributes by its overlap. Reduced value 177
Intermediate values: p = 191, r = 156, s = -17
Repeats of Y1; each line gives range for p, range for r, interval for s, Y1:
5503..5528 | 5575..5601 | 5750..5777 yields 176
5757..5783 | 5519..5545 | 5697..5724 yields 148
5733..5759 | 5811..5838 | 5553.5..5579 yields 195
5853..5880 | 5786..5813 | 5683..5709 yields 205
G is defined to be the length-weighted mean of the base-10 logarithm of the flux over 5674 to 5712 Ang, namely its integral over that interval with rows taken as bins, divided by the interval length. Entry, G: 2.25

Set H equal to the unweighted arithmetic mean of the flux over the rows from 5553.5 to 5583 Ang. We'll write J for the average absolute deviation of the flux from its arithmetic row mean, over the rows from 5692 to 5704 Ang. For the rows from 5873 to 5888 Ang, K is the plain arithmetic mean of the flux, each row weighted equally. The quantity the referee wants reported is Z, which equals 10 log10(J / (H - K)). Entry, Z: -18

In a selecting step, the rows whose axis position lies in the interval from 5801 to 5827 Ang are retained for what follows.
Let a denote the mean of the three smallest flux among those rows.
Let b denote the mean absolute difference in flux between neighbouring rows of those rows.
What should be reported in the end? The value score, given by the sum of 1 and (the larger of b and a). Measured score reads 183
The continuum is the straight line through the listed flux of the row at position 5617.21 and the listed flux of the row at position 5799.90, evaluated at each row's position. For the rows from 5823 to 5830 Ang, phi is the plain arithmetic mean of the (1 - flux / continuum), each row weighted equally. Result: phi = 0.18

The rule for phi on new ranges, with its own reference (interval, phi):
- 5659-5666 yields 0.03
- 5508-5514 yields -0.28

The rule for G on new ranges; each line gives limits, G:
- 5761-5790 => 2.28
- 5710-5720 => 2.27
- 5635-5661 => 2.21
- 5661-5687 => 2.22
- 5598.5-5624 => 2.17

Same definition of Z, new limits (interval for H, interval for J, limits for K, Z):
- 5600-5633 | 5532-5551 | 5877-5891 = -15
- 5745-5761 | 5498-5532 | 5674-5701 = -7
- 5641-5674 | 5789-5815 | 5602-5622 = -1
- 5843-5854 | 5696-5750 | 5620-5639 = -7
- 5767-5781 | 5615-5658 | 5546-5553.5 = -7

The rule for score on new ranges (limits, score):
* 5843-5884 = 128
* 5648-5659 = 164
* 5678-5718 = 172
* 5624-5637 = 152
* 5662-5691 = 160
